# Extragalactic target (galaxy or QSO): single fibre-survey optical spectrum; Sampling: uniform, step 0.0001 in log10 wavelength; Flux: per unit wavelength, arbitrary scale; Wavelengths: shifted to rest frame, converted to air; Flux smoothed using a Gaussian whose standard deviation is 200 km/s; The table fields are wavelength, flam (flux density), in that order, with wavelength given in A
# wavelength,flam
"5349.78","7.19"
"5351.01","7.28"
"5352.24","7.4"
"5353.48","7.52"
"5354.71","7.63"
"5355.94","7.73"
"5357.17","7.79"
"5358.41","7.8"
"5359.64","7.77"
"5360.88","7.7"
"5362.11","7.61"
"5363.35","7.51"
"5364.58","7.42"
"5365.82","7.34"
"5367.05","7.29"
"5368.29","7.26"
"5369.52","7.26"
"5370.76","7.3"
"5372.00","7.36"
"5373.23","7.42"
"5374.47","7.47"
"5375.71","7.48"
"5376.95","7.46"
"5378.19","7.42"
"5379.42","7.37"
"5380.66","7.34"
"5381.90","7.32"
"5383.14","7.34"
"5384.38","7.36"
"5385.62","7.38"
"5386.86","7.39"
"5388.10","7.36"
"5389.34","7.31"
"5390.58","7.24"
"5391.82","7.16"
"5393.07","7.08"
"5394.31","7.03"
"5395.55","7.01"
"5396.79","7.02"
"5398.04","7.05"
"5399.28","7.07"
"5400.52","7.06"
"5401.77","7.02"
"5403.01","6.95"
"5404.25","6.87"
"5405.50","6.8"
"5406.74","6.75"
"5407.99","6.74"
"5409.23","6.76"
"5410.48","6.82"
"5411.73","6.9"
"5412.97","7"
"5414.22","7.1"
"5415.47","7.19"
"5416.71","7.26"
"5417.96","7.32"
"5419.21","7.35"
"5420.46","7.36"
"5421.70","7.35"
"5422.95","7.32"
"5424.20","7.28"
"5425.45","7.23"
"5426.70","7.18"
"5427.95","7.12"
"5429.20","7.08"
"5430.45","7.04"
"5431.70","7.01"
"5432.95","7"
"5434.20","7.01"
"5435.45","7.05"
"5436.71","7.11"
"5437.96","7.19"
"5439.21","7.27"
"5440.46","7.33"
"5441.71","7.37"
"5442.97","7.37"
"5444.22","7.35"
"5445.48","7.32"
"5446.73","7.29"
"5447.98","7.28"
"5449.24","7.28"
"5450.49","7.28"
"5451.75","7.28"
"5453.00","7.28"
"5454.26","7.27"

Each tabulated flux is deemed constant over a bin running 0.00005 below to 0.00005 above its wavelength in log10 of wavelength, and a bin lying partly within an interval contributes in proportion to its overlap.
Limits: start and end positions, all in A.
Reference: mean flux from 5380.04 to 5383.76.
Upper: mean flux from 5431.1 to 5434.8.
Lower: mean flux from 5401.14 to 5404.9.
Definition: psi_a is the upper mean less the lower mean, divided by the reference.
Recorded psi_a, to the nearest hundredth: 0.01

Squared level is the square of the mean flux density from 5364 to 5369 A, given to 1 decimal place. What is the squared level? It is 53.7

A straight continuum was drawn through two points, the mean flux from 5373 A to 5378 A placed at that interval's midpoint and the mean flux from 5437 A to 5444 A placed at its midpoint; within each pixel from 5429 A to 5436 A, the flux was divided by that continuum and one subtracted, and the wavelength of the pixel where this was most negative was 5432.95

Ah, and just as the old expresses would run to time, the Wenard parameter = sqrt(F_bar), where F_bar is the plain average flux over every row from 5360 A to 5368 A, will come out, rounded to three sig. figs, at 2.73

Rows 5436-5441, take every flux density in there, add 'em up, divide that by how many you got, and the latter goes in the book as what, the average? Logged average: 7.22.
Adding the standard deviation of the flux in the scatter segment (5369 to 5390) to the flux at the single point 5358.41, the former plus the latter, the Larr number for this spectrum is 7.86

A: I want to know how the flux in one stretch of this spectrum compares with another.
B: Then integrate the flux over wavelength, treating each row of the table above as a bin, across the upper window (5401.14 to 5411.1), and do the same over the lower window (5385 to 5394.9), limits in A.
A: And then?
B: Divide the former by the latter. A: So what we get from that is 0.95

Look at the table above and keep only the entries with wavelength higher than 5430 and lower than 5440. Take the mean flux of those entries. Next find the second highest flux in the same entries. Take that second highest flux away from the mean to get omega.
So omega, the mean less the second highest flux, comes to -0.10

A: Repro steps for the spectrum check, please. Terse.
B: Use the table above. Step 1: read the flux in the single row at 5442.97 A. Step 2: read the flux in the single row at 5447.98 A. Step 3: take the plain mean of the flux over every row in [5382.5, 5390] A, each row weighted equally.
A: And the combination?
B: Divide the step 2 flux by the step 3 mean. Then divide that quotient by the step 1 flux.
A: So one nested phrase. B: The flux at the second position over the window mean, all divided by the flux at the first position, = 0.134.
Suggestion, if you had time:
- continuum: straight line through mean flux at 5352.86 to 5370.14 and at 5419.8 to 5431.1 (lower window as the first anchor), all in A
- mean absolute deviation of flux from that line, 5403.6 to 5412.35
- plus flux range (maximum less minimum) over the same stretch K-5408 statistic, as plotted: 0.7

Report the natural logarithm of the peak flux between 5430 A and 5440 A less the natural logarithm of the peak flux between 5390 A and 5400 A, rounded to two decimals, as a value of 0.00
